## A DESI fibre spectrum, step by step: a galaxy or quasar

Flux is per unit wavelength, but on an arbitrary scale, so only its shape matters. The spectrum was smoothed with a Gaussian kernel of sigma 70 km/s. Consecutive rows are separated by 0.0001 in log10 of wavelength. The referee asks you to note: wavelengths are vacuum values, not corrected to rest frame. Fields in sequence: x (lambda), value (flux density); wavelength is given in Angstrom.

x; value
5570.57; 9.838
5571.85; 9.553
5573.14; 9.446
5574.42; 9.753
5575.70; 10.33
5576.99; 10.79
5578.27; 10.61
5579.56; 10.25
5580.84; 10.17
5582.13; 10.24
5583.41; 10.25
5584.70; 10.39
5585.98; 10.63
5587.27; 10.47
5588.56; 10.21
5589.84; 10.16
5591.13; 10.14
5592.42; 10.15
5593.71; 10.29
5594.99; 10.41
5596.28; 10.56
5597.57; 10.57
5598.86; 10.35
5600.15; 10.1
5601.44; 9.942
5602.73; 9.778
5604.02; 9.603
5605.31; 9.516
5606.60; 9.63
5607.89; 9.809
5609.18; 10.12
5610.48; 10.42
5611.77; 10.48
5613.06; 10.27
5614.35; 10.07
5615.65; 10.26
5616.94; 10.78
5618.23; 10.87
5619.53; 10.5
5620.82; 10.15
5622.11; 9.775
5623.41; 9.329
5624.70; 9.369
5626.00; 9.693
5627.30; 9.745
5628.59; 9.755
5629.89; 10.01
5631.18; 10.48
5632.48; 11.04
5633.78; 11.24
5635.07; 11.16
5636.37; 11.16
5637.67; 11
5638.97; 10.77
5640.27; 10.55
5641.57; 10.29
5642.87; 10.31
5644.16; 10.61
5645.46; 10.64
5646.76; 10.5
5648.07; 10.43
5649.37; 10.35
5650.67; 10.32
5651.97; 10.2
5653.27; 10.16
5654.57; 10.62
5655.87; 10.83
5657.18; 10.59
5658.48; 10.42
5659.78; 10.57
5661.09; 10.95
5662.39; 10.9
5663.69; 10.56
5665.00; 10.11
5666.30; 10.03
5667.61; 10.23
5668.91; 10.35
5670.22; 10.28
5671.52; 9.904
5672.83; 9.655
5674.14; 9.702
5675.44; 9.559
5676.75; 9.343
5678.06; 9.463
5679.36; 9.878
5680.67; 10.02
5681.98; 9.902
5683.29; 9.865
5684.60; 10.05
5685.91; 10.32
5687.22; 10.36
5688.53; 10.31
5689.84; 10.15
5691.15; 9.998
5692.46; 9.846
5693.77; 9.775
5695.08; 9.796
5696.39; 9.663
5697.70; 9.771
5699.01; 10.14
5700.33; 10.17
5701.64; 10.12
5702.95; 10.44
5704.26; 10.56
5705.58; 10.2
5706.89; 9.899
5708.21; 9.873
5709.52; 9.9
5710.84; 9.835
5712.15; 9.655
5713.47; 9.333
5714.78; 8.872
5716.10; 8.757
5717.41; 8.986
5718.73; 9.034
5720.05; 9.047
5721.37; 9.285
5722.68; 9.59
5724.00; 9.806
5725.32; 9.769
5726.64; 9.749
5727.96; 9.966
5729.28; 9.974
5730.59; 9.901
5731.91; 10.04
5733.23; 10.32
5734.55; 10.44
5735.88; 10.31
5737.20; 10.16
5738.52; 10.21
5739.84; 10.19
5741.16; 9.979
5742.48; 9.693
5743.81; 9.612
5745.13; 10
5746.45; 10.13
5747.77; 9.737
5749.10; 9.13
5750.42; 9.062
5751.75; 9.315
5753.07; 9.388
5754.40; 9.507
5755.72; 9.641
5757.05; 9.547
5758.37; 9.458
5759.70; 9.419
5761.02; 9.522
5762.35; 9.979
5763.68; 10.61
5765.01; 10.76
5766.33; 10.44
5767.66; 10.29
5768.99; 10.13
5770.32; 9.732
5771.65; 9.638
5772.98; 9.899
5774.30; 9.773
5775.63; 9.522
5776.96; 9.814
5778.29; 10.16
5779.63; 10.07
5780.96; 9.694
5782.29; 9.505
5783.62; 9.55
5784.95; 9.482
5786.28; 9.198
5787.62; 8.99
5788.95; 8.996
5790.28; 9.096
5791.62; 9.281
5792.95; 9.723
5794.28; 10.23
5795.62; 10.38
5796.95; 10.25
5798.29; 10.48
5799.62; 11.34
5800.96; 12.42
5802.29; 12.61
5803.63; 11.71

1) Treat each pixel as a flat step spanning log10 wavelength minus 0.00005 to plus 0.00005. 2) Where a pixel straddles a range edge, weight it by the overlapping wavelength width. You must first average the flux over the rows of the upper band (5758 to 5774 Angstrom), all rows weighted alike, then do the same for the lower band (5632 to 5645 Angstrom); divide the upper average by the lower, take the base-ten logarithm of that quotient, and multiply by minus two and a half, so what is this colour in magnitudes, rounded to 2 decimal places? 0.09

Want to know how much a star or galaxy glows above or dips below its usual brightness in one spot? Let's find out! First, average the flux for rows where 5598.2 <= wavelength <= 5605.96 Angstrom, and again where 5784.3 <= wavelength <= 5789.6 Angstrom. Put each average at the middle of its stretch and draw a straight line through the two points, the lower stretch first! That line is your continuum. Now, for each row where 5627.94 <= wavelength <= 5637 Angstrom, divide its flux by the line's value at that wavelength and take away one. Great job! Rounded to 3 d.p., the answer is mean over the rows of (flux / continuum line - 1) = 0.095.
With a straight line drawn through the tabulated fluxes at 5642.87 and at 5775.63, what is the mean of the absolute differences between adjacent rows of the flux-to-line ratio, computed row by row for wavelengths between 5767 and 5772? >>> 0.0219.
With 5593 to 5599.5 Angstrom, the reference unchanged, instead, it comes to 0.0122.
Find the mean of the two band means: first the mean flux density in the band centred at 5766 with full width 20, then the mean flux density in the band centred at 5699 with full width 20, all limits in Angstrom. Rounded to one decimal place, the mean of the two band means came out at 10.0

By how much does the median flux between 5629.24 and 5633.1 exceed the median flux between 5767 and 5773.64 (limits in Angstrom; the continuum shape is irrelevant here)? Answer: 0.58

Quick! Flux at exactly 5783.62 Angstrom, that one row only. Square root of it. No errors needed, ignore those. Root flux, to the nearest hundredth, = 3.09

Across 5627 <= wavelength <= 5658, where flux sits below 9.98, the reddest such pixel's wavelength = 5628.59 Angstrom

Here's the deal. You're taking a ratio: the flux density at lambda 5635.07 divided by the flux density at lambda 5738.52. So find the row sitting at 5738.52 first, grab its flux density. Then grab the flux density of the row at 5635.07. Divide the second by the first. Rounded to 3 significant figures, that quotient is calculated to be 1.09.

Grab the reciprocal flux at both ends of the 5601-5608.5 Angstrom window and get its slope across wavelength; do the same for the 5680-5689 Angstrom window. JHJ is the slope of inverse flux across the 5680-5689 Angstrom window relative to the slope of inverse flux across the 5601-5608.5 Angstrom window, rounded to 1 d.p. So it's -1.7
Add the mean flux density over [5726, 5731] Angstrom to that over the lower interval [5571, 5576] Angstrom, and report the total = 19.7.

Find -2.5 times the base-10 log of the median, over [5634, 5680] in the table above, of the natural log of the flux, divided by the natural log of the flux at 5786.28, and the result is -0.056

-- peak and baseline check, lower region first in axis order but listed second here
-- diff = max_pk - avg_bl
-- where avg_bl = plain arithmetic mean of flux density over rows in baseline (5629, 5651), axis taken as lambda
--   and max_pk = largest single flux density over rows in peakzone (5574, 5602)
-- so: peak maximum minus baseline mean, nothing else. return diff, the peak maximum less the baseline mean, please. 0.2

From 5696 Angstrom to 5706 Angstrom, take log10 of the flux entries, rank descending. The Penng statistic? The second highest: 1.02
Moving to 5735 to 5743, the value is 1.01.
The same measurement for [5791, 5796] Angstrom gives 1.01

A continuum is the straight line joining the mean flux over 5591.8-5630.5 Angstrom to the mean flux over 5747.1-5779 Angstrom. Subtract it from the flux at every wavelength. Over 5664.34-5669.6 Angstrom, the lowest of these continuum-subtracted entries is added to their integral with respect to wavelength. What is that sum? 1.2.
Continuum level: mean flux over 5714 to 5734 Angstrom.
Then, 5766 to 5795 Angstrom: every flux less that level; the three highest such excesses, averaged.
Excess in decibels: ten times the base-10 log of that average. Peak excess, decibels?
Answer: -1.1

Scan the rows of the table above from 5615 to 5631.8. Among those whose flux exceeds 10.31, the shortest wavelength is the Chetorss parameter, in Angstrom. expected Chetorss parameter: 5616.94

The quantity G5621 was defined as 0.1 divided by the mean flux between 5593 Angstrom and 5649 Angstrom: 0.0097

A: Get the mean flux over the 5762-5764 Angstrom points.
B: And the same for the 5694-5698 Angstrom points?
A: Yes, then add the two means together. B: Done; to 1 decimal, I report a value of 20.0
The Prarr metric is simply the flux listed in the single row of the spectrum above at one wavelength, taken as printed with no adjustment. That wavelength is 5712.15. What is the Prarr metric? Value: 9.655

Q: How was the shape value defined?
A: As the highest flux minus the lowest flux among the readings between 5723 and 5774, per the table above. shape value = 1.7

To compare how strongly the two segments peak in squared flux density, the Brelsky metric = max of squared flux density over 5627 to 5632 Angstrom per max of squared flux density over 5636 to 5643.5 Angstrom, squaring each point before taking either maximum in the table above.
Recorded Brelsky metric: 0.88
